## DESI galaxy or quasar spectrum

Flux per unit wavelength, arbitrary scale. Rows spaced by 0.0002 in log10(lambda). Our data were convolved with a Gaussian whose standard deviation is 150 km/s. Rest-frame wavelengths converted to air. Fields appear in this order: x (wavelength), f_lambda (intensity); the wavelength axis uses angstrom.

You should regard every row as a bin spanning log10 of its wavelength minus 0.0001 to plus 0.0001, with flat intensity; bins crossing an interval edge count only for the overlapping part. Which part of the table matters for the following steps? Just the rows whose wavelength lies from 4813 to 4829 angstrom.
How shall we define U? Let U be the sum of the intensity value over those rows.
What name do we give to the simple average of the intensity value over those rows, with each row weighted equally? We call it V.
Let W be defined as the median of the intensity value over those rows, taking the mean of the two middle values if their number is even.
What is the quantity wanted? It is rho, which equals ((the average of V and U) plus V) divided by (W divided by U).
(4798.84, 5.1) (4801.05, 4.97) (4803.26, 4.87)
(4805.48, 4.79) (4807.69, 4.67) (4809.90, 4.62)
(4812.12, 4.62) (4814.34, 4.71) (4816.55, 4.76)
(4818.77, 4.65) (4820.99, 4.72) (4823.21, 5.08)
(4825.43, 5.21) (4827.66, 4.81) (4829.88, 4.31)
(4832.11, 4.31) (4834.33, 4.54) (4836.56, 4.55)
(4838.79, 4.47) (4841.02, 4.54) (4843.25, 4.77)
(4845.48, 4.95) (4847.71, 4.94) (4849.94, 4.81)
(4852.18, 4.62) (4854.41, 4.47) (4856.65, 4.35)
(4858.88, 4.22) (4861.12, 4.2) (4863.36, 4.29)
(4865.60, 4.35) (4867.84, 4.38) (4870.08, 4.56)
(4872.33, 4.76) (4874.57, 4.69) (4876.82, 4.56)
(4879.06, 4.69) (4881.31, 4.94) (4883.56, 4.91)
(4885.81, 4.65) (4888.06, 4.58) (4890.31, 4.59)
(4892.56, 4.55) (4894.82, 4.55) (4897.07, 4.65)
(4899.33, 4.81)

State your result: 173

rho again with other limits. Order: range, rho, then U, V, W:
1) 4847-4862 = 160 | 31.6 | 4.52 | 4.47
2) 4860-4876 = 159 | 31.2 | 4.46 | 4.38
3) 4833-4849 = 168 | 32.8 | 4.68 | 4.55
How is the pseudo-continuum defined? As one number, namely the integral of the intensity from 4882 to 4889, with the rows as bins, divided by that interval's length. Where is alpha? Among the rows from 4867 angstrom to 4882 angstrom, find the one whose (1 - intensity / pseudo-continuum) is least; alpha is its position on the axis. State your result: 4881.31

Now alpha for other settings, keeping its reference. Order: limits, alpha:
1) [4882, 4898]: 4883.56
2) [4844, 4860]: 4845.48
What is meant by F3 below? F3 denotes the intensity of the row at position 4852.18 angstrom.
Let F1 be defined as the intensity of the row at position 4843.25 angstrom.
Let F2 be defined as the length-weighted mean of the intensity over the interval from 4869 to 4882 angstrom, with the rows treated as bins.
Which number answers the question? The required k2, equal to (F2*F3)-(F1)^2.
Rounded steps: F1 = 4.77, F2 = 4.691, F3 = 4.62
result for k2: -1.1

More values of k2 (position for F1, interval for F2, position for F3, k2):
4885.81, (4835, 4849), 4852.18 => 0.1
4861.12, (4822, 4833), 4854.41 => 3.6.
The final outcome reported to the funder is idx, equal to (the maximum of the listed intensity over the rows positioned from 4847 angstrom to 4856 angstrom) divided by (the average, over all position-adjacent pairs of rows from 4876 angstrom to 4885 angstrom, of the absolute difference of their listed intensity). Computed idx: 36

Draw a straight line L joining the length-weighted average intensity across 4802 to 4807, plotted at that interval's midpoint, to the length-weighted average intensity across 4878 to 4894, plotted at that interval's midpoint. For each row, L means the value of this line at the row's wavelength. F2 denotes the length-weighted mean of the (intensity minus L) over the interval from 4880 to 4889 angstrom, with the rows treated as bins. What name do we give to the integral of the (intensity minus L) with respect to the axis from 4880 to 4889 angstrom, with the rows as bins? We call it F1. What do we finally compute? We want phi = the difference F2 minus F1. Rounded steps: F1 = 0.7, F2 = 0.07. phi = -0.6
